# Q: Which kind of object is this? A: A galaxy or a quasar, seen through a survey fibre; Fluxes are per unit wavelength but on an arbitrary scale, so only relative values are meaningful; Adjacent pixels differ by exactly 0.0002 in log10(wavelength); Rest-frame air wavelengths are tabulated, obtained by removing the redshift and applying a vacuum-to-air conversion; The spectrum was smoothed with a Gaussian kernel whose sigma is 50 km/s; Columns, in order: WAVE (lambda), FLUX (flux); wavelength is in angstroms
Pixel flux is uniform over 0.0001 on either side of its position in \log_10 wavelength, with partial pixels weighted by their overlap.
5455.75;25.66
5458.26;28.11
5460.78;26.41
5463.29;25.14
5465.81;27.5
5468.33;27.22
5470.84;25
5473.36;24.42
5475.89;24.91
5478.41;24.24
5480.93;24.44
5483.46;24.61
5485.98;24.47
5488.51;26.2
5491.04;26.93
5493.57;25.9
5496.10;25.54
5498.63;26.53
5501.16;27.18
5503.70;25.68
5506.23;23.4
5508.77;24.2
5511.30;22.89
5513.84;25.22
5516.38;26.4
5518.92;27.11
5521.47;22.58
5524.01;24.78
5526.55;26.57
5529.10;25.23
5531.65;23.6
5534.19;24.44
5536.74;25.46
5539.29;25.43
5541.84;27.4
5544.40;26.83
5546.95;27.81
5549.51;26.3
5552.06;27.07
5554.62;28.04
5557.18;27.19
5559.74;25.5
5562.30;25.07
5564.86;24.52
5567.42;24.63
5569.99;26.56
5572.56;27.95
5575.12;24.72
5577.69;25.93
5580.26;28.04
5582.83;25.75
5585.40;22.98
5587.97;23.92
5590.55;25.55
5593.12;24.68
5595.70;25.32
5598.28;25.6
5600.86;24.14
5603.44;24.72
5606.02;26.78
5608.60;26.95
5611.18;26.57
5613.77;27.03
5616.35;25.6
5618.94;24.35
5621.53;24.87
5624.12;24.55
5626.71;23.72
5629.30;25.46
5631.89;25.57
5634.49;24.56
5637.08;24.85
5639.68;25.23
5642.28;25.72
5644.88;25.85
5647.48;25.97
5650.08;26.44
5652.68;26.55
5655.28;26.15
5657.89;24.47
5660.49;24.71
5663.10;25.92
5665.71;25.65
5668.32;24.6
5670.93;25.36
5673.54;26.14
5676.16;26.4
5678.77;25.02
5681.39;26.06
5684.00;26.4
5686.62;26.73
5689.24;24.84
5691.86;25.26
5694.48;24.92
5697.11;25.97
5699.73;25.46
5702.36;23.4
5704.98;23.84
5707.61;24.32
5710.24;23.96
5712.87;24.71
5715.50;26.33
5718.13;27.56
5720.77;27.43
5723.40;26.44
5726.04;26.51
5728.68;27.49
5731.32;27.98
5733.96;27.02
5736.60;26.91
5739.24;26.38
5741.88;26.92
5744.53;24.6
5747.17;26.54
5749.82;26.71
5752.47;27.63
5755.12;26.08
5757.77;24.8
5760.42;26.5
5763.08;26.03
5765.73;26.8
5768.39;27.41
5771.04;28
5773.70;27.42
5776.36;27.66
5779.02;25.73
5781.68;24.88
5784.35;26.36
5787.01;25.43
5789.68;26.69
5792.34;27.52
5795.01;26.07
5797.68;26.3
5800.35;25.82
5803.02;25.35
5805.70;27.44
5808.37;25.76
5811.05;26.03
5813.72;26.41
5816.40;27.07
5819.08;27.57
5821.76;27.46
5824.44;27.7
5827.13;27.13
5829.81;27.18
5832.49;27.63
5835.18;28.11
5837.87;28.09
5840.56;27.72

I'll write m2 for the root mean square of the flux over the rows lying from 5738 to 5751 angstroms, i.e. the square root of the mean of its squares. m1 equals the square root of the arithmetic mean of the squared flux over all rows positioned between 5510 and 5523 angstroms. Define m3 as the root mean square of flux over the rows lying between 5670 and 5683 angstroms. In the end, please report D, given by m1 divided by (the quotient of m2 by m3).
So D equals 24.5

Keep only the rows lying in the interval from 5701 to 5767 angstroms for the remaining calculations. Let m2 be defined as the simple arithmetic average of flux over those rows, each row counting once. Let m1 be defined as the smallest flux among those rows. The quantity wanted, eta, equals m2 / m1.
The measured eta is 1.12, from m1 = 23.4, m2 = 26.12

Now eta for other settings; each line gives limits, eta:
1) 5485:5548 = 1.13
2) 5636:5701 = 1.05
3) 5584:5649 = 1.10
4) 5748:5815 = 1.07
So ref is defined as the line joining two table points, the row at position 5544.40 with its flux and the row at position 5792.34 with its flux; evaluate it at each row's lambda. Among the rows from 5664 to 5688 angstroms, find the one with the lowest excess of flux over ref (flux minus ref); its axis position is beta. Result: 5668.32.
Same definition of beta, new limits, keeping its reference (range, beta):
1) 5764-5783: 5781.68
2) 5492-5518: 5511.30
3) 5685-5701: 5689.24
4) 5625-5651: 5626.71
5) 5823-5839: 5827.13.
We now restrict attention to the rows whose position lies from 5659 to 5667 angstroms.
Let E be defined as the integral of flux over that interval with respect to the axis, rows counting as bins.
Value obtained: 203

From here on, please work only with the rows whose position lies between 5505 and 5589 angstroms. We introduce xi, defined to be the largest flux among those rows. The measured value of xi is 28.04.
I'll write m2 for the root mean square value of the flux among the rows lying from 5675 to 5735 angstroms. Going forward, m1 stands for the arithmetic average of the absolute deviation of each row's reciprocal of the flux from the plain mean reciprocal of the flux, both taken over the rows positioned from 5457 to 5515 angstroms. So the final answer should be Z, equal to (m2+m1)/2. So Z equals 12.9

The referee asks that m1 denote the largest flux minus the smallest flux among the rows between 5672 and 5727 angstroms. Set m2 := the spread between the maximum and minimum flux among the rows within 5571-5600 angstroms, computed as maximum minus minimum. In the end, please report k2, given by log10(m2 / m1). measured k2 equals 0.09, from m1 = 4.2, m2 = 5.1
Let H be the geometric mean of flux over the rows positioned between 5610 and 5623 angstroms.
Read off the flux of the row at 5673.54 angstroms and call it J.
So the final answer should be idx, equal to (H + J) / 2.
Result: 25.9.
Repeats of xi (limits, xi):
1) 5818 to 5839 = 28.11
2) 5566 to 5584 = 28.04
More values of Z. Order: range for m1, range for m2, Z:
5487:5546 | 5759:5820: 13.3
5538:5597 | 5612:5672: 12.7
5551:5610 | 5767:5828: 13.3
